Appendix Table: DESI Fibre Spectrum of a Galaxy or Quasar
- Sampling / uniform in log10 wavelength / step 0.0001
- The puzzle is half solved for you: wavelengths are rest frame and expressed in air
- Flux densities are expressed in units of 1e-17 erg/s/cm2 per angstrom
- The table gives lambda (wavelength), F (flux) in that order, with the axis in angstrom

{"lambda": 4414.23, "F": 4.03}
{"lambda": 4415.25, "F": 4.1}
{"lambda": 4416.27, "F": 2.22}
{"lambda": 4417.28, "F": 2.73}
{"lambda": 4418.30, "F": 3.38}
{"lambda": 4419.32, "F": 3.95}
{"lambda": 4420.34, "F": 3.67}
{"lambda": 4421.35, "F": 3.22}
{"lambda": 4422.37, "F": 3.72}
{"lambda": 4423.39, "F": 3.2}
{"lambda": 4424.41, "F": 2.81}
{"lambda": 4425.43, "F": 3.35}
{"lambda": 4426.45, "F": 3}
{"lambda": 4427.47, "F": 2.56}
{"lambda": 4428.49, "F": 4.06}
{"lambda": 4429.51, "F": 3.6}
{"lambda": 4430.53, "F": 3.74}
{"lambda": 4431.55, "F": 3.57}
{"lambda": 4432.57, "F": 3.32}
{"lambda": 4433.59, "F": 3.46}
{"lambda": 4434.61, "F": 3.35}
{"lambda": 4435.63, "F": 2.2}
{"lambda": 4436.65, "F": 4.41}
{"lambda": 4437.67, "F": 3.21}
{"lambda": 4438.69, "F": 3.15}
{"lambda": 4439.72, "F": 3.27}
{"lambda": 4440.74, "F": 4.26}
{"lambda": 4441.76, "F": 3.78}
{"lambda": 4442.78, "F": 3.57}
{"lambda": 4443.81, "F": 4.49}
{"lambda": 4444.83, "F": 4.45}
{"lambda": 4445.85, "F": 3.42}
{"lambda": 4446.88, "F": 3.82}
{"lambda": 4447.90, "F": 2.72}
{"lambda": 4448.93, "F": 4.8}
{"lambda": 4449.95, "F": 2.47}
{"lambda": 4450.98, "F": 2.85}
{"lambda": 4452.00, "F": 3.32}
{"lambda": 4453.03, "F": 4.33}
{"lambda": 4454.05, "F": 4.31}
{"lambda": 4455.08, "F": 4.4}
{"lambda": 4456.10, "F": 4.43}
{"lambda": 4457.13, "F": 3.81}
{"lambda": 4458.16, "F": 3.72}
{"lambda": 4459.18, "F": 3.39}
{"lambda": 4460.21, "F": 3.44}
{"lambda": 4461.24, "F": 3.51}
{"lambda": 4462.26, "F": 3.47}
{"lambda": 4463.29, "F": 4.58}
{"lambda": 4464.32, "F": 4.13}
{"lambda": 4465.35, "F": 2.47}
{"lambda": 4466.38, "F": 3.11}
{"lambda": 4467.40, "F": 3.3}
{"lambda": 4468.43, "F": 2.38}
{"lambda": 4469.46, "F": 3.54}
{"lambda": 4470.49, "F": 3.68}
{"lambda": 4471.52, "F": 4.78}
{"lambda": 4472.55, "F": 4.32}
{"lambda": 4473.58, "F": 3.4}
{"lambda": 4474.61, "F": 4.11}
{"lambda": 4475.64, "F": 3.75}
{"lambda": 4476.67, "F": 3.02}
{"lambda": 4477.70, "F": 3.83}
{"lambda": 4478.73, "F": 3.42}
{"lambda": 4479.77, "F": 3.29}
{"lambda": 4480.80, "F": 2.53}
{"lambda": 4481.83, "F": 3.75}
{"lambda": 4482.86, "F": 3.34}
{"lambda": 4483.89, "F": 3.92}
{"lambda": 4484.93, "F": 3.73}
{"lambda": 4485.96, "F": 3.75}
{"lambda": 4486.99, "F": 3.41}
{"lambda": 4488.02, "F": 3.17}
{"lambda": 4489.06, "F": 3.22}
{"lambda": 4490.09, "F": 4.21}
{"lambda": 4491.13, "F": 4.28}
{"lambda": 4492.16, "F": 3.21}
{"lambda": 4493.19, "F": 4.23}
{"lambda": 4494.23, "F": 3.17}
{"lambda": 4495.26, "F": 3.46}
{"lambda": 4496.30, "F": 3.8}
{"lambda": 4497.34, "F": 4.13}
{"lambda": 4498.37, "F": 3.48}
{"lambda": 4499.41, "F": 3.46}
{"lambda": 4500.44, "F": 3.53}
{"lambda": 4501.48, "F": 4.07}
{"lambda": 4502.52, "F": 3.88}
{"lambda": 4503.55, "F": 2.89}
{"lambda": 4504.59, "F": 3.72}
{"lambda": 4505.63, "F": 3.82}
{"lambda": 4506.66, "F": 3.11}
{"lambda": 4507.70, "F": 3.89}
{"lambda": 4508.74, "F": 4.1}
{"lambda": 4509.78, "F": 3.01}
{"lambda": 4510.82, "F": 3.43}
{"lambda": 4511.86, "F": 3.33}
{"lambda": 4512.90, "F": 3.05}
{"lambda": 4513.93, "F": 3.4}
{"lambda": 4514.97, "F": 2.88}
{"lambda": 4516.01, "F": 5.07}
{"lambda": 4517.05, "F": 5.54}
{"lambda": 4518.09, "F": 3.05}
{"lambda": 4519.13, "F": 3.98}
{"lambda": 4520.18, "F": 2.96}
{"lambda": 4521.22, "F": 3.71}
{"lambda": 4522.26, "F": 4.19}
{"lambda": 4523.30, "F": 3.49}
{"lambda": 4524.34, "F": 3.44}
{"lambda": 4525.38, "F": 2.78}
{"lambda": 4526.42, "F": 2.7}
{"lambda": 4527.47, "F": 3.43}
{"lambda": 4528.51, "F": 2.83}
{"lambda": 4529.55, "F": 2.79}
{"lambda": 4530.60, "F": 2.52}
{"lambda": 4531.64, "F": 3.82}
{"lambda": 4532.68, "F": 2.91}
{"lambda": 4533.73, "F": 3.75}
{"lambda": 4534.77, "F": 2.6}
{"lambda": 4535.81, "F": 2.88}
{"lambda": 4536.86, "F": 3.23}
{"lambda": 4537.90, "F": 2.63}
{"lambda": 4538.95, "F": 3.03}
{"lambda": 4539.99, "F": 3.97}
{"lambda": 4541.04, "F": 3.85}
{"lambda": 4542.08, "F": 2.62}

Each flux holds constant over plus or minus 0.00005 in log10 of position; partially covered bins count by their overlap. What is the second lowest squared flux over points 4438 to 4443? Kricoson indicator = 10.7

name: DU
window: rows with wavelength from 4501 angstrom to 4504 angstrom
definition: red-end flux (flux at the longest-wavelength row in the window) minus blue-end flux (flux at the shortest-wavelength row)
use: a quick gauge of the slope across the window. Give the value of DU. -1.18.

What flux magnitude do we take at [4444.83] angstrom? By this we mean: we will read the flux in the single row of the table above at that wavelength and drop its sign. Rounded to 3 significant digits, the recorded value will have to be 4.45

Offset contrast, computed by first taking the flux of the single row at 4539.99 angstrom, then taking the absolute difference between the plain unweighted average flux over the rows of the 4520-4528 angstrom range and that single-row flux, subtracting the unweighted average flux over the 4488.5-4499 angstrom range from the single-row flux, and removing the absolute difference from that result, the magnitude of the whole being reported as 0.4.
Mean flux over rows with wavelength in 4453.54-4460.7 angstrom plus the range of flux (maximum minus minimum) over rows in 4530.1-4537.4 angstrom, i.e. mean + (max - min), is 5.23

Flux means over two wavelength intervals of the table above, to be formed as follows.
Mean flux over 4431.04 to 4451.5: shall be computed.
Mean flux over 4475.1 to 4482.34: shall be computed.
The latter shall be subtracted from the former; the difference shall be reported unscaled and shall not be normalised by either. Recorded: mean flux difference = 0.16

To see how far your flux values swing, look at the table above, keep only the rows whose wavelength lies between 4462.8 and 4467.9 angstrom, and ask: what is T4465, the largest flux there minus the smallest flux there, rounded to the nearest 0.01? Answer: 2.11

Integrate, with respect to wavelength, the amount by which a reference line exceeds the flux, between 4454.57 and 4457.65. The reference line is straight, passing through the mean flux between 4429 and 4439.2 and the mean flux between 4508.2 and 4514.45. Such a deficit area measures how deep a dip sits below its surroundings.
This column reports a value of -2.5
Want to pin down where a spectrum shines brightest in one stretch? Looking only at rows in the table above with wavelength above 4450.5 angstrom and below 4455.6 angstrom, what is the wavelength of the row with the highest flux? 4455.08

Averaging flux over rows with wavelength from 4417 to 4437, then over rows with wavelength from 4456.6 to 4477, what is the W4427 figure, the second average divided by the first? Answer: 1.07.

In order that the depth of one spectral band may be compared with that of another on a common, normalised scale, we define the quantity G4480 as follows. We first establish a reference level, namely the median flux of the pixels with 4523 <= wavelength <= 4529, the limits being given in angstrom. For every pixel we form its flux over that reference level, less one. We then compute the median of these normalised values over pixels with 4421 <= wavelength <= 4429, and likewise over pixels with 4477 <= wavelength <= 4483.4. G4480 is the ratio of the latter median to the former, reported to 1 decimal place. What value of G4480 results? 3.1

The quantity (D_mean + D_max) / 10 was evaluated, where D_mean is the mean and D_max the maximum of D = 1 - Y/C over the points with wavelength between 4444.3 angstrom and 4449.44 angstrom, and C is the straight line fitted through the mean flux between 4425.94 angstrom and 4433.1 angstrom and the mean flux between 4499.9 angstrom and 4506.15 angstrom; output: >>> 0.01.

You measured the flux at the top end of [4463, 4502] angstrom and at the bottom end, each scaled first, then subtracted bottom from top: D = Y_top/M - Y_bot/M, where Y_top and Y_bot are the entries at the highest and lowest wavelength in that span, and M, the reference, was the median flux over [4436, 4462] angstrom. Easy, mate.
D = -0.14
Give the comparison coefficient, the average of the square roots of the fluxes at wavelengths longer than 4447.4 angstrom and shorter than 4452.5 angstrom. 1.78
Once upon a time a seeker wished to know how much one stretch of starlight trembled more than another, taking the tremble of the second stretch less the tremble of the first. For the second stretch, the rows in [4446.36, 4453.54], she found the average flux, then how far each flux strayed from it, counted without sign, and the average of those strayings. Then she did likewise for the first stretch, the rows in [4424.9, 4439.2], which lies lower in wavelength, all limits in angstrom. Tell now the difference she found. 0.34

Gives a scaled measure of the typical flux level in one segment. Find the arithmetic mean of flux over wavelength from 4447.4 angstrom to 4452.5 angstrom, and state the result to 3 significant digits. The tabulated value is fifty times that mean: 162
